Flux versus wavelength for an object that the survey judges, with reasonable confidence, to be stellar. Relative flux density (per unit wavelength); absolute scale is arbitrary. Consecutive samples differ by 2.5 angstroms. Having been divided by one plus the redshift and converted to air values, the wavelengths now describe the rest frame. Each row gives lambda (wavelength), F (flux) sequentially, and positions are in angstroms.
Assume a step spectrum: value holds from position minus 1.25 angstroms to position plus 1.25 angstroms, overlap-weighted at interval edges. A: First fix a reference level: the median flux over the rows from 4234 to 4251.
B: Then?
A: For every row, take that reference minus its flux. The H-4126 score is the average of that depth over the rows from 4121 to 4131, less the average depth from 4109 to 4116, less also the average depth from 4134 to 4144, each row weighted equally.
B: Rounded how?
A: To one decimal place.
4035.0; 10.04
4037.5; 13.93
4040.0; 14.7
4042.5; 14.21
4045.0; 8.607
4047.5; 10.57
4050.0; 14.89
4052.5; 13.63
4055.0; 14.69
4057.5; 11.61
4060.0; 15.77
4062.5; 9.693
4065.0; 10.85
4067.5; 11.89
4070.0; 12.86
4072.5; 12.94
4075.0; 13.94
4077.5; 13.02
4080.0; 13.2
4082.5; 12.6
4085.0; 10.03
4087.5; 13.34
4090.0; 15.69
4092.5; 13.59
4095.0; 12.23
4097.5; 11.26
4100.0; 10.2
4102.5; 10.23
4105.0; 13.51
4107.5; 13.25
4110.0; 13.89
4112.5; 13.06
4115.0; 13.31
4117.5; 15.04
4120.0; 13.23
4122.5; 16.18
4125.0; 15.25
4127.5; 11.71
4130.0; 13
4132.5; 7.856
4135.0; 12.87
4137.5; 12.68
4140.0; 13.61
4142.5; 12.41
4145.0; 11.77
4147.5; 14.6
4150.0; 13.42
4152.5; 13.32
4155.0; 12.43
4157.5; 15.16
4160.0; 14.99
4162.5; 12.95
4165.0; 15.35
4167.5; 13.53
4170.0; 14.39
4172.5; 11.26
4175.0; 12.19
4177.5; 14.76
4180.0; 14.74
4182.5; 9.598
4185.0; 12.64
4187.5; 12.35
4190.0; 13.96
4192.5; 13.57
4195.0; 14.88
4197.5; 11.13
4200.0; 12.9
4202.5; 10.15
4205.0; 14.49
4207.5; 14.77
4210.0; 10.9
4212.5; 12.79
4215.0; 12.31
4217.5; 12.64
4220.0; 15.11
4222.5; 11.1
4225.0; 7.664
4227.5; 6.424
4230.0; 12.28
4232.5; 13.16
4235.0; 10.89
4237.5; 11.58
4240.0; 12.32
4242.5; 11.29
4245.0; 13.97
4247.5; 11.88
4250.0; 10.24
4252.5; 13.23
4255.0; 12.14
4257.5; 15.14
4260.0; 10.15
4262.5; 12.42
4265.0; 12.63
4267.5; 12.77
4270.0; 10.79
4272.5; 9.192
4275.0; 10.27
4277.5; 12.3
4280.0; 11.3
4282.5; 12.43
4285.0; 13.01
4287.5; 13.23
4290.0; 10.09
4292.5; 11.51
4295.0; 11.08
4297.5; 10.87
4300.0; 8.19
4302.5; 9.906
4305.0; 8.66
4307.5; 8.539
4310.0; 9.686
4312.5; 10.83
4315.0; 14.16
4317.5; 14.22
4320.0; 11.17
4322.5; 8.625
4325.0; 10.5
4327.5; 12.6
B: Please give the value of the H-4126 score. 0.7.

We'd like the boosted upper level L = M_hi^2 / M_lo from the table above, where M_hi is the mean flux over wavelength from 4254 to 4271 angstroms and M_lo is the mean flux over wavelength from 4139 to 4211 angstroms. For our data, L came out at 11.5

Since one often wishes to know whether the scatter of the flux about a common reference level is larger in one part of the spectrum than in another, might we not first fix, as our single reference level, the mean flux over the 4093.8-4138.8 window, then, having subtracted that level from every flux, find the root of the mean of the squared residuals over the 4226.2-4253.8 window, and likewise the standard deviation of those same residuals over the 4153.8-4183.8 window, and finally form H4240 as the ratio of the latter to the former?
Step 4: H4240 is 0.8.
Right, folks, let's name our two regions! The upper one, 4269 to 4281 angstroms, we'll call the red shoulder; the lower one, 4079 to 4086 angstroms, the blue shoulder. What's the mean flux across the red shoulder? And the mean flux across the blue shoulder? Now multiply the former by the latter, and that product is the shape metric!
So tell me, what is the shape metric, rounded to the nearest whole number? 129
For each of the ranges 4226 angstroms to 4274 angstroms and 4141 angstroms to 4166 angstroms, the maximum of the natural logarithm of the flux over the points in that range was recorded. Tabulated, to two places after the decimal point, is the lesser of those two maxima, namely 2.72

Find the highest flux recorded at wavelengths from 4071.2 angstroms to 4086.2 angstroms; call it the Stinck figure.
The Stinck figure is 13.94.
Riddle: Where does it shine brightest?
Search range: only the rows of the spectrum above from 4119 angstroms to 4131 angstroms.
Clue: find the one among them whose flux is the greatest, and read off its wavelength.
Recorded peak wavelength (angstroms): 4122.5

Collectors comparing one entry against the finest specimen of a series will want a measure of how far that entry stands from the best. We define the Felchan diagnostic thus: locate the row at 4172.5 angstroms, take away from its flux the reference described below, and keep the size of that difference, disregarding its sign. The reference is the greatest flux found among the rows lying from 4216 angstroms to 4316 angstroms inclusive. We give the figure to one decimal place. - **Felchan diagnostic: 3.9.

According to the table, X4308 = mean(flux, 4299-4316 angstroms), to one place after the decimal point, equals 10.0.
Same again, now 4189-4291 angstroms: 12.0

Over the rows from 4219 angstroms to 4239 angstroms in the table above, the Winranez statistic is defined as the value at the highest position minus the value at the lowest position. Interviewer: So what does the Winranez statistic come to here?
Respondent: -4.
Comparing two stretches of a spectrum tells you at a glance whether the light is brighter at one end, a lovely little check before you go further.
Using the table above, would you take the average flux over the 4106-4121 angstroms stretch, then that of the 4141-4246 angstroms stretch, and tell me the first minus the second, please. 1.0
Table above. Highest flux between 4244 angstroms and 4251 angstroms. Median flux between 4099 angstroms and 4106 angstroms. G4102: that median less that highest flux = -3.7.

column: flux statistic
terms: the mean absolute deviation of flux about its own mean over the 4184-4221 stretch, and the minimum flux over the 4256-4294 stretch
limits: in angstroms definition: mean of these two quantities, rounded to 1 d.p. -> 5.2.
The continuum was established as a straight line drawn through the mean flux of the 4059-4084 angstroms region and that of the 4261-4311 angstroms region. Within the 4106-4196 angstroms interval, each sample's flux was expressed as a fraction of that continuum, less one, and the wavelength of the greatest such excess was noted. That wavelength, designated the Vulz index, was 4122.5 angstroms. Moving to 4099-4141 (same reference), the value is 4122.5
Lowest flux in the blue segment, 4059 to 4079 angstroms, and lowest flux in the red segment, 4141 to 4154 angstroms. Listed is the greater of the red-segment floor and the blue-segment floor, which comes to 11.8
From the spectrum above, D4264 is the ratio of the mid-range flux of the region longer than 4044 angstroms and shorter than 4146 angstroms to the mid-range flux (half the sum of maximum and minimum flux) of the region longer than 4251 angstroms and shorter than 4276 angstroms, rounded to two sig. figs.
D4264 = 0.99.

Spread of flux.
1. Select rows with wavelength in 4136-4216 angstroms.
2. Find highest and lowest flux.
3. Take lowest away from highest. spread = 5.8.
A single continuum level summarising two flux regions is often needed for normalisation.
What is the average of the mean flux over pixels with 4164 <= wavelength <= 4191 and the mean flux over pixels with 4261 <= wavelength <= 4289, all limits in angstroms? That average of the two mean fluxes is 12.5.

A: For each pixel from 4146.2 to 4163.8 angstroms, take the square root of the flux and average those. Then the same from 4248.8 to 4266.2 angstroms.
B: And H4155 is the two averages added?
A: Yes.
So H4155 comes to 7.21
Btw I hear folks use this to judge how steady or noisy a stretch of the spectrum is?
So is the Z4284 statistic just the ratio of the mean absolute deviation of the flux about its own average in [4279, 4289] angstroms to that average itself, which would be 0.050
